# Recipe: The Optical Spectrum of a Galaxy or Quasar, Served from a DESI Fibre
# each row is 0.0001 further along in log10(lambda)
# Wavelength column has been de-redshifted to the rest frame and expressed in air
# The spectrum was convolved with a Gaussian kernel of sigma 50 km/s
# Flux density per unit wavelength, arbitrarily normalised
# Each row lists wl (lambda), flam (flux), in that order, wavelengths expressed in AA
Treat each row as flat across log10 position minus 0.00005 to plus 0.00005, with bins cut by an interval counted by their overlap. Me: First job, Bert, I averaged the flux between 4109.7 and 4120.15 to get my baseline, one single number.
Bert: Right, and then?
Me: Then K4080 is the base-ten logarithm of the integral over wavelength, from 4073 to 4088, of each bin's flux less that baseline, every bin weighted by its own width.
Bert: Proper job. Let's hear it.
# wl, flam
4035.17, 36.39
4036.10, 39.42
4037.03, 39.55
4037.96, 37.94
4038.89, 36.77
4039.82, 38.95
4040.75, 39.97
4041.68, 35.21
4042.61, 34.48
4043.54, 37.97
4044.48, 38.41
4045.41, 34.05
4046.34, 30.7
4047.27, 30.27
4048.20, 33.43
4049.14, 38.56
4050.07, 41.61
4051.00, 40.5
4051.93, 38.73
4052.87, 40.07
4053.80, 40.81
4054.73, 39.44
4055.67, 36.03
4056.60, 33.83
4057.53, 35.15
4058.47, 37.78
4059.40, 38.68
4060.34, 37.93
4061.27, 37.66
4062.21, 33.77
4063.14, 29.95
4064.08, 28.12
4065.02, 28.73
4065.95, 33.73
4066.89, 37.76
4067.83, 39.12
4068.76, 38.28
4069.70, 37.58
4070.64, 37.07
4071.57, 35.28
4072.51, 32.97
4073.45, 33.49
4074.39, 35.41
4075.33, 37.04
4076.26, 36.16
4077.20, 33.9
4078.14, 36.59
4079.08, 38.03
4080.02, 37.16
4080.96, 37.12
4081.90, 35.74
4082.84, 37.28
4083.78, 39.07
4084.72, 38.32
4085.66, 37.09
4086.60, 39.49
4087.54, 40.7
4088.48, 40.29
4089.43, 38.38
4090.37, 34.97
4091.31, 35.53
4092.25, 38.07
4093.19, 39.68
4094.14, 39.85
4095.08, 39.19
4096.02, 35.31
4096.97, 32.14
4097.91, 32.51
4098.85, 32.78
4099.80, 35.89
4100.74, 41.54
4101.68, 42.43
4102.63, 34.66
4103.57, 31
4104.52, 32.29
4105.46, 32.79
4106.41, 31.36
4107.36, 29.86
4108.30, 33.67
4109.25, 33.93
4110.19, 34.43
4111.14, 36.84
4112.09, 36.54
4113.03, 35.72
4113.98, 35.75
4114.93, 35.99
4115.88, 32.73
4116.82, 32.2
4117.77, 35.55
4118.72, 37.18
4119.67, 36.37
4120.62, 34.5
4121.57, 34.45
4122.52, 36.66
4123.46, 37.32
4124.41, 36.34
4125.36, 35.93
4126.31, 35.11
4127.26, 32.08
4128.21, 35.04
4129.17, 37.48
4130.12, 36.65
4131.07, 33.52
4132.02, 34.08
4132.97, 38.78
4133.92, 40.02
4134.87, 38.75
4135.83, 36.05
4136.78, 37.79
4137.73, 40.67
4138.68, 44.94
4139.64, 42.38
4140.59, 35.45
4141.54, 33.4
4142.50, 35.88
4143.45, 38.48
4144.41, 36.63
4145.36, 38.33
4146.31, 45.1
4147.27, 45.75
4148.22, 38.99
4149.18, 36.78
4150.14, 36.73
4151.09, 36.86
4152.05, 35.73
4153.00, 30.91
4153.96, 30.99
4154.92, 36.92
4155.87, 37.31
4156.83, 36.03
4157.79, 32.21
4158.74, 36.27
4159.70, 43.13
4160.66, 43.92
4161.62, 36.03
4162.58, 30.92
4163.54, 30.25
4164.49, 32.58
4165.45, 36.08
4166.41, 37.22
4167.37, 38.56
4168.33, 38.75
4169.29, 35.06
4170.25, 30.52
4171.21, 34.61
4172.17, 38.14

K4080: 1.39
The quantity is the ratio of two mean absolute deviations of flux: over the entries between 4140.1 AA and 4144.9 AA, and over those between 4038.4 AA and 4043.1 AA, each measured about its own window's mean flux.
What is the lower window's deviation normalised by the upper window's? 1.5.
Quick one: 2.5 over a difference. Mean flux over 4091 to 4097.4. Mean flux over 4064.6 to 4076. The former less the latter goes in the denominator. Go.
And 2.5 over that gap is 1.6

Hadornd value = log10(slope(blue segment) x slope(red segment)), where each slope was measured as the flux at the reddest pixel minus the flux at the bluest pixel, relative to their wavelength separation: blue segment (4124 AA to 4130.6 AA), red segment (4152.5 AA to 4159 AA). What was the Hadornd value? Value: -1.3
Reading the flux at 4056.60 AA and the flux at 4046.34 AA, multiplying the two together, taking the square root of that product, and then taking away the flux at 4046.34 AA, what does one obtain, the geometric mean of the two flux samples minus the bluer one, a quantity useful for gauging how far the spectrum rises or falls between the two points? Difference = 1.5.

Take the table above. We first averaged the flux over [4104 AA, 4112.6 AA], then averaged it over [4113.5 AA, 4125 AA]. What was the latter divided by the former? 1.057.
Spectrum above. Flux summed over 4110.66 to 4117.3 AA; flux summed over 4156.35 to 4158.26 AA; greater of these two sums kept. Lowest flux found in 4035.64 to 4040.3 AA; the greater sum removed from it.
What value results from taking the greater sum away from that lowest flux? -209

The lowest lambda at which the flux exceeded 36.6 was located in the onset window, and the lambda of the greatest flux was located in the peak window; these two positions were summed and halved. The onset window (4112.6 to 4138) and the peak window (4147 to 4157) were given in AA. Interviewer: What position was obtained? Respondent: 4133.0 AA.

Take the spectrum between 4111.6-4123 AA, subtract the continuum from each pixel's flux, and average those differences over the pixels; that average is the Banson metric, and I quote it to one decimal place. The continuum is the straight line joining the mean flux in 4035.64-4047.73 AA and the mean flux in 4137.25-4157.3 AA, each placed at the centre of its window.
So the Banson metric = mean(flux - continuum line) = -2.1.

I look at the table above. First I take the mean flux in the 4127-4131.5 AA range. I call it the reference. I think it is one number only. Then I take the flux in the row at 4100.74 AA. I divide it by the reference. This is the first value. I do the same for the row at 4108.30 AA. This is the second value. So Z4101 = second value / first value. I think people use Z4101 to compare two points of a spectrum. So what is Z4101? 0.81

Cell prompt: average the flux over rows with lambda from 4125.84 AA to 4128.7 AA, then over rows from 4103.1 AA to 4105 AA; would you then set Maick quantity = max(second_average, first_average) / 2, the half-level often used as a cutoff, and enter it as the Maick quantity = 17.0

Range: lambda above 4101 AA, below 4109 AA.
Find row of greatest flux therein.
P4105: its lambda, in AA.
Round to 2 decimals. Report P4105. 4101.68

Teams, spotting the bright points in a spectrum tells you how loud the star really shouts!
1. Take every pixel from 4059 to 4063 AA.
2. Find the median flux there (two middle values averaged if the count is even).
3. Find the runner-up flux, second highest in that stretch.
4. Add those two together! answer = 76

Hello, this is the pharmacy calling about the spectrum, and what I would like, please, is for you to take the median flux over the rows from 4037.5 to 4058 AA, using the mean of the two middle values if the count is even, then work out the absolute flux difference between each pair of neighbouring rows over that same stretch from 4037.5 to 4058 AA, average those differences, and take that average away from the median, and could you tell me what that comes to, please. 35.7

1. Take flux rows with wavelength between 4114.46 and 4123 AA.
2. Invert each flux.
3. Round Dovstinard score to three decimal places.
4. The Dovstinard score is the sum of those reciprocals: 0.257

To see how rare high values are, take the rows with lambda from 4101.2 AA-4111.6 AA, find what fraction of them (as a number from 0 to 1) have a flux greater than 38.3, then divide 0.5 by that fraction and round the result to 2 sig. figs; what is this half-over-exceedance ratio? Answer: 5.5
